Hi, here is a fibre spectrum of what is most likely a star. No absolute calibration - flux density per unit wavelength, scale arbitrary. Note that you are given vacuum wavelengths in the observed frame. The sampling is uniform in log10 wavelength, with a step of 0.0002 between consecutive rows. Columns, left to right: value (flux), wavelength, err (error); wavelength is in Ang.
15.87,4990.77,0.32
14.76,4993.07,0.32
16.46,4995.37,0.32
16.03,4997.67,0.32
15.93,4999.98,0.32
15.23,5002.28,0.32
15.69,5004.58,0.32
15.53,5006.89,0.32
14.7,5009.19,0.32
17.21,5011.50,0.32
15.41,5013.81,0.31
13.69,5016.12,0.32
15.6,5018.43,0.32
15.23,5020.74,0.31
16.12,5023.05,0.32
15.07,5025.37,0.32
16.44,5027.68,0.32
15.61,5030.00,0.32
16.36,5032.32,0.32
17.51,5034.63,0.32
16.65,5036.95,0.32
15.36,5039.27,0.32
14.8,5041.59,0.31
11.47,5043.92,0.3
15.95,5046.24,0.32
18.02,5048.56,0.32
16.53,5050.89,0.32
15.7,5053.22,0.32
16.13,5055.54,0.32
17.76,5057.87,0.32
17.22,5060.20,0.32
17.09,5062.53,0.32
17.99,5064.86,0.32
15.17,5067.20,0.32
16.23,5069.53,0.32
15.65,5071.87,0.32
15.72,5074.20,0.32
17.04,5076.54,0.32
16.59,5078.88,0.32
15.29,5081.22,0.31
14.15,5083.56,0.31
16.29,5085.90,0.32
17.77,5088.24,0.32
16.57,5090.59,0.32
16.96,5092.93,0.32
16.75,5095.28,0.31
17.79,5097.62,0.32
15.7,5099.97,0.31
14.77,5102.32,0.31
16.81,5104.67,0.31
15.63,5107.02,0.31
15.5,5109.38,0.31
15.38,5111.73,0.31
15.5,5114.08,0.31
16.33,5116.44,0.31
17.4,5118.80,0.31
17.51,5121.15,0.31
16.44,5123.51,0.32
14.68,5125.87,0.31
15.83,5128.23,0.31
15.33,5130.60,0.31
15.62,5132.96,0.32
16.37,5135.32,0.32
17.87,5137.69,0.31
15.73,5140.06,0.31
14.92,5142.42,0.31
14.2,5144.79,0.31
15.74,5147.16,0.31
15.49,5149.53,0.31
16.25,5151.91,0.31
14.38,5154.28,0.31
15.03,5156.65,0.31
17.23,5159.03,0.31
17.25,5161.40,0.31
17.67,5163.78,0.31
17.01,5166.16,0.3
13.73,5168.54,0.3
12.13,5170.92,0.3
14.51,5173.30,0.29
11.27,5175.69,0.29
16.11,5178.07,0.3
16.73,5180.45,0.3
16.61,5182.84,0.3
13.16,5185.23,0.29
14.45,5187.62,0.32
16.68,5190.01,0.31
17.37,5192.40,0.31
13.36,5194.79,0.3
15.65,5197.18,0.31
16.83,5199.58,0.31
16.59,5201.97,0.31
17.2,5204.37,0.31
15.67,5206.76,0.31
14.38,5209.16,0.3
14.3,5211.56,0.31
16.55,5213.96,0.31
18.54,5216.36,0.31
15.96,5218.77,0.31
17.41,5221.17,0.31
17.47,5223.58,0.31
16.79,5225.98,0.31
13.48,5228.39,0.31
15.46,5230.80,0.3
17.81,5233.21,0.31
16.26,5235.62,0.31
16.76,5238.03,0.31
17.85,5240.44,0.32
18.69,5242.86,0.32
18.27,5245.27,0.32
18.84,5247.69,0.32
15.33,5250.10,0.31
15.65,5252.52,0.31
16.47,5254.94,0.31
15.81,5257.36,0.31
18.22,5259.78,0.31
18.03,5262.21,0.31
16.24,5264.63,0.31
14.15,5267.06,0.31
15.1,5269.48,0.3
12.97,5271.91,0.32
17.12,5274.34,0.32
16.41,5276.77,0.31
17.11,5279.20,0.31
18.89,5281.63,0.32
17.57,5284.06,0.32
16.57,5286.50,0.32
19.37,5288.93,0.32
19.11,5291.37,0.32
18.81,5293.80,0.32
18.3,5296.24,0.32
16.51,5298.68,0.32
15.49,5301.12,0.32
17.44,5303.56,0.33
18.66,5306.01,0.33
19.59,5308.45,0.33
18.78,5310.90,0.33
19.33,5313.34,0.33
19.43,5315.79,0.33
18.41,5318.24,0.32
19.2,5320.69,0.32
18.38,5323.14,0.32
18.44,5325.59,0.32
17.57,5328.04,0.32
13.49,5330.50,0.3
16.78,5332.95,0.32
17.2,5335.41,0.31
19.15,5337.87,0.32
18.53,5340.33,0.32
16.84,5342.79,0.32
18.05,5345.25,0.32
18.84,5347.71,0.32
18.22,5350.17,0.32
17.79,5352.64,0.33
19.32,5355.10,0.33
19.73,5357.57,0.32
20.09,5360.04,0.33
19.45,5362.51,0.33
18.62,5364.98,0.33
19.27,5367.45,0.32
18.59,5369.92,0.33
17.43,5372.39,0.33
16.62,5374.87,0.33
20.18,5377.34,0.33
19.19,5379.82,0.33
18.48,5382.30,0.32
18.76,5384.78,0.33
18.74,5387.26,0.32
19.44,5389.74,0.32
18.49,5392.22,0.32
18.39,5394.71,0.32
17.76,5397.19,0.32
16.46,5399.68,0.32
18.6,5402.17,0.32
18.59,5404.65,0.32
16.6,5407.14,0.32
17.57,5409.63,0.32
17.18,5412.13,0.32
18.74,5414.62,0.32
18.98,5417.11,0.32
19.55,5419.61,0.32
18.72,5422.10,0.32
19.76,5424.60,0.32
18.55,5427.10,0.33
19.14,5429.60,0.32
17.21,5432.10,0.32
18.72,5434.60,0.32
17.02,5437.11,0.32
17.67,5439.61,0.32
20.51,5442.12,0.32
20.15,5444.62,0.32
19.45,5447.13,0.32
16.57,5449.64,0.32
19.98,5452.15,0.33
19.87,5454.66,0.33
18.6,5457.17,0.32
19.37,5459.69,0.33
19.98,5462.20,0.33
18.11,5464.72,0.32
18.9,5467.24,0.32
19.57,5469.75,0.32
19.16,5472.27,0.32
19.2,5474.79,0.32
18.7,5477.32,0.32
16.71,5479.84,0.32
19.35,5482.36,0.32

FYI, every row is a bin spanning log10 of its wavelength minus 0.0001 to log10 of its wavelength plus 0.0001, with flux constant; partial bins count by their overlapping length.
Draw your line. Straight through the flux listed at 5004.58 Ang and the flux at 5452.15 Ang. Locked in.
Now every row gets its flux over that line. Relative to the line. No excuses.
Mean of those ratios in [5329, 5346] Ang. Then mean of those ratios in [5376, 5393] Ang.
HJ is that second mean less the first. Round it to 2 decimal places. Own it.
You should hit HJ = 0.08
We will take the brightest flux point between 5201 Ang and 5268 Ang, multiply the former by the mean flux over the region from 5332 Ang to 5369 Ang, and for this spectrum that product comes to 349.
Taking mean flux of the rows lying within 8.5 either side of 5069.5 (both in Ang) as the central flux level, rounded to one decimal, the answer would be 16.4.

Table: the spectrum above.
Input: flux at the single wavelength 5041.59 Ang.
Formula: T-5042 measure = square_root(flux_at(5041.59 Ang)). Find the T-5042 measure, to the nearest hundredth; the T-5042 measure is 3.85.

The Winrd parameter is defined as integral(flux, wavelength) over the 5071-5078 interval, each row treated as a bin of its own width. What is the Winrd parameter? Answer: 113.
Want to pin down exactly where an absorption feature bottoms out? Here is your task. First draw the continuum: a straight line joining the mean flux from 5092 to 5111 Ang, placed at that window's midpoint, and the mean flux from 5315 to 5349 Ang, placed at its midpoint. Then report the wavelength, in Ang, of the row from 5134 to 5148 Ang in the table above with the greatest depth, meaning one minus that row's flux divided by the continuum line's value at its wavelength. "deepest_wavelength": 5144.79 Ang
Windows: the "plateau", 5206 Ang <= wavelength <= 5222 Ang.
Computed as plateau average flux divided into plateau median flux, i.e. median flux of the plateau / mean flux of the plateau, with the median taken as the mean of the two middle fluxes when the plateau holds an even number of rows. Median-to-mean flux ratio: 0.99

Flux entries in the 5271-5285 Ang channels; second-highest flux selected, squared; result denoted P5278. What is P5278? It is 309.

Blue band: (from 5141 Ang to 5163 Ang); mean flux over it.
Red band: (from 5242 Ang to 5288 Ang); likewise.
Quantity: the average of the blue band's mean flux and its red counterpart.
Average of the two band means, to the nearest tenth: 16.2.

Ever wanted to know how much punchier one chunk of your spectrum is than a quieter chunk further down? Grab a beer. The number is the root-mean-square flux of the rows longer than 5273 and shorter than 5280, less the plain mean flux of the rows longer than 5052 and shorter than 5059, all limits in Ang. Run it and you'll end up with 0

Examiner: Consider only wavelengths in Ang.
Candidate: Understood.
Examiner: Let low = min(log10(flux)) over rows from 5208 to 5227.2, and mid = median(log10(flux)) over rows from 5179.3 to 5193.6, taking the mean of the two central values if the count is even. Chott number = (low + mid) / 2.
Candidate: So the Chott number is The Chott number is 1.19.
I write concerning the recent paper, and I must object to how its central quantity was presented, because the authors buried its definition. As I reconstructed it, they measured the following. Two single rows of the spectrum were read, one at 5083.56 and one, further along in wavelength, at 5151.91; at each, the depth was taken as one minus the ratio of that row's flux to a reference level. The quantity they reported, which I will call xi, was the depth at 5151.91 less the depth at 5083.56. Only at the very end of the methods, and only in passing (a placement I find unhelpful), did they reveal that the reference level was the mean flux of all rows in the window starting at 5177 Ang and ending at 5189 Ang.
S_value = -0.14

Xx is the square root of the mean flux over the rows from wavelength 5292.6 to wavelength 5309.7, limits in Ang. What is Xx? 4.22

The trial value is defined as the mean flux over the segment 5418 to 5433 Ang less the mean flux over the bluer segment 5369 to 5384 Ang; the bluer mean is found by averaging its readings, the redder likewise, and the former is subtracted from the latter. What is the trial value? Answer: 0.4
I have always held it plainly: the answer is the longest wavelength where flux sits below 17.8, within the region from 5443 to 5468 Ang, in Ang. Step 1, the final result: 5449.64 Ang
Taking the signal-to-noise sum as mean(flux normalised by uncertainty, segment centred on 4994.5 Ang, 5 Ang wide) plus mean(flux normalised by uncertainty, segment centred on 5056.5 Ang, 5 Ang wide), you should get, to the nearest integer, 102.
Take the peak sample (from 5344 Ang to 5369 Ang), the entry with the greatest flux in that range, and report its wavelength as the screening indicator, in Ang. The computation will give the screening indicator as 5360.04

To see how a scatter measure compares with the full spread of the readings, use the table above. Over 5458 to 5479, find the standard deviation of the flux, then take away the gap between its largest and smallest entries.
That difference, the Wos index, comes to -1.3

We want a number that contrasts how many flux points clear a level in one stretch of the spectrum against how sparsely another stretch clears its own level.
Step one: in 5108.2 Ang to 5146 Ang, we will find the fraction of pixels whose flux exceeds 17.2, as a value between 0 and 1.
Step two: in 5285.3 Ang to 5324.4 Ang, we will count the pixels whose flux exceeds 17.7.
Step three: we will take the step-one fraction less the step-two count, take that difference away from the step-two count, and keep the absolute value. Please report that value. 24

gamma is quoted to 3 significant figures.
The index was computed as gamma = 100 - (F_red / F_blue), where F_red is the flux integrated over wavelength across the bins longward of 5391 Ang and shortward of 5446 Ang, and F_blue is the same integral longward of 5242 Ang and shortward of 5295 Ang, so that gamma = 98.9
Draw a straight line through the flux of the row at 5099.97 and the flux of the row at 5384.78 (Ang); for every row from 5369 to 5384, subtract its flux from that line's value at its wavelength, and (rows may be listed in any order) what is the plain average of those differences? 0.25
